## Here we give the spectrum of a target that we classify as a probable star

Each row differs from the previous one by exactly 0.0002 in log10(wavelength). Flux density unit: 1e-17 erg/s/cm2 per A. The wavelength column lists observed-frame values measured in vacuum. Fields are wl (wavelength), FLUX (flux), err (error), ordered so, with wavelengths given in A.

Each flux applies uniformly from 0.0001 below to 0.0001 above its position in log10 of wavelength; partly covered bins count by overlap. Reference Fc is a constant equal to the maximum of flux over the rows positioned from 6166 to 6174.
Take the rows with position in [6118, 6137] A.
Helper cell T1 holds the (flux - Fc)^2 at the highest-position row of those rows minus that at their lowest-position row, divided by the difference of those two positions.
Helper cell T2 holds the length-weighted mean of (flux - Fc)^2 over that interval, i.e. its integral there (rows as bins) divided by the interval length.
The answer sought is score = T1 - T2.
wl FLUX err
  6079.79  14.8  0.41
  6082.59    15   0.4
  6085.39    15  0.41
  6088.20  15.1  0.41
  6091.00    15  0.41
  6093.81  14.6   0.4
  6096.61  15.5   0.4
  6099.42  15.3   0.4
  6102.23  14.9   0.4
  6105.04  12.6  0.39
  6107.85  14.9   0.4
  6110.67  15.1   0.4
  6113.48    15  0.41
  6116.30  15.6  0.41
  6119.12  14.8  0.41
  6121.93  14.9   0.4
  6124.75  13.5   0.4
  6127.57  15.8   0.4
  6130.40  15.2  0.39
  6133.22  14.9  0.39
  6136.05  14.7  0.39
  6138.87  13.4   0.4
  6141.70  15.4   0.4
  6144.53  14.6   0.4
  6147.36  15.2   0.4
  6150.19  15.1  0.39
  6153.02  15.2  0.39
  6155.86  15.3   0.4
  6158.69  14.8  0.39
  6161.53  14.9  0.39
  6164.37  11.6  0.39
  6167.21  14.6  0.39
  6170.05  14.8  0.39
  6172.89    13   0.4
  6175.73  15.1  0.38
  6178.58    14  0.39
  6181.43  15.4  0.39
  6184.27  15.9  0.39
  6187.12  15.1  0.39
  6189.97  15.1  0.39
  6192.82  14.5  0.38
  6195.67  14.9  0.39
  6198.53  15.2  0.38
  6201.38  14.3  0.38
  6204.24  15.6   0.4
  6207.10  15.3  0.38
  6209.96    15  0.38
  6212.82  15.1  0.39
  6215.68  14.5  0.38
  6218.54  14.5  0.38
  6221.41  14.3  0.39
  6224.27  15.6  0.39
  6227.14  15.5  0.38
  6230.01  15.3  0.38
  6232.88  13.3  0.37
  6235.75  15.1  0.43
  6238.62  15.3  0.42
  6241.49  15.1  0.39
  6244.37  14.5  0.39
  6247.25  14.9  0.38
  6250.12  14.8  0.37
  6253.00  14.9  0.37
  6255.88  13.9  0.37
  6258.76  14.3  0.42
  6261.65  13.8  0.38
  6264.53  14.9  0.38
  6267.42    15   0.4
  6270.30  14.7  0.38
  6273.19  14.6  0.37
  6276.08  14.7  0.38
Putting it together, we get -0.43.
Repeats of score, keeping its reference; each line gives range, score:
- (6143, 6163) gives -0.13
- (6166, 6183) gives -0.72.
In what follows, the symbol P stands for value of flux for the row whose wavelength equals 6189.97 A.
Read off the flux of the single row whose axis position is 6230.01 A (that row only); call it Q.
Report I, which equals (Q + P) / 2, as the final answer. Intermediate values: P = 15.1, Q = 15.3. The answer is 15.20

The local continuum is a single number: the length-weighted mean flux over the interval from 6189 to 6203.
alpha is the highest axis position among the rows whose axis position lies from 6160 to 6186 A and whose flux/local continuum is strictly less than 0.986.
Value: 6178.58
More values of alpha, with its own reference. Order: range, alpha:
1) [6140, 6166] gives 6164.37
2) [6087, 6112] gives 6105.04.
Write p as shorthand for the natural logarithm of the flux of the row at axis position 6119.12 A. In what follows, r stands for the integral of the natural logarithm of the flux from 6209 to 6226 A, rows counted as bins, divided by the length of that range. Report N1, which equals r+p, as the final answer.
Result 5.39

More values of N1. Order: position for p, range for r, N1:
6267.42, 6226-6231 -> 5.44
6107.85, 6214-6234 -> 5.39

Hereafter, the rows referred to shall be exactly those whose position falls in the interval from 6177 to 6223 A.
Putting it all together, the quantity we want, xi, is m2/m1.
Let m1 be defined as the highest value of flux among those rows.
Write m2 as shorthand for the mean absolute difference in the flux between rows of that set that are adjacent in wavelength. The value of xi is 0.032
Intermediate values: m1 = 15.9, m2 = 0.51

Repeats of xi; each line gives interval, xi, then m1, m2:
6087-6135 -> 0.051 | 15.8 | 0.81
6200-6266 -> 0.037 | 15.6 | 0.58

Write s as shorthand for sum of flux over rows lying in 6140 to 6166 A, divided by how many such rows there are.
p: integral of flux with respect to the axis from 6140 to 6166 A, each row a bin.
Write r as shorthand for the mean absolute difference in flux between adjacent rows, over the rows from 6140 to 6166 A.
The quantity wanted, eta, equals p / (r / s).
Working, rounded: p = 381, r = 0.70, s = 14.7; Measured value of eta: 7992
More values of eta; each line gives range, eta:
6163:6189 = 3956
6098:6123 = 6432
